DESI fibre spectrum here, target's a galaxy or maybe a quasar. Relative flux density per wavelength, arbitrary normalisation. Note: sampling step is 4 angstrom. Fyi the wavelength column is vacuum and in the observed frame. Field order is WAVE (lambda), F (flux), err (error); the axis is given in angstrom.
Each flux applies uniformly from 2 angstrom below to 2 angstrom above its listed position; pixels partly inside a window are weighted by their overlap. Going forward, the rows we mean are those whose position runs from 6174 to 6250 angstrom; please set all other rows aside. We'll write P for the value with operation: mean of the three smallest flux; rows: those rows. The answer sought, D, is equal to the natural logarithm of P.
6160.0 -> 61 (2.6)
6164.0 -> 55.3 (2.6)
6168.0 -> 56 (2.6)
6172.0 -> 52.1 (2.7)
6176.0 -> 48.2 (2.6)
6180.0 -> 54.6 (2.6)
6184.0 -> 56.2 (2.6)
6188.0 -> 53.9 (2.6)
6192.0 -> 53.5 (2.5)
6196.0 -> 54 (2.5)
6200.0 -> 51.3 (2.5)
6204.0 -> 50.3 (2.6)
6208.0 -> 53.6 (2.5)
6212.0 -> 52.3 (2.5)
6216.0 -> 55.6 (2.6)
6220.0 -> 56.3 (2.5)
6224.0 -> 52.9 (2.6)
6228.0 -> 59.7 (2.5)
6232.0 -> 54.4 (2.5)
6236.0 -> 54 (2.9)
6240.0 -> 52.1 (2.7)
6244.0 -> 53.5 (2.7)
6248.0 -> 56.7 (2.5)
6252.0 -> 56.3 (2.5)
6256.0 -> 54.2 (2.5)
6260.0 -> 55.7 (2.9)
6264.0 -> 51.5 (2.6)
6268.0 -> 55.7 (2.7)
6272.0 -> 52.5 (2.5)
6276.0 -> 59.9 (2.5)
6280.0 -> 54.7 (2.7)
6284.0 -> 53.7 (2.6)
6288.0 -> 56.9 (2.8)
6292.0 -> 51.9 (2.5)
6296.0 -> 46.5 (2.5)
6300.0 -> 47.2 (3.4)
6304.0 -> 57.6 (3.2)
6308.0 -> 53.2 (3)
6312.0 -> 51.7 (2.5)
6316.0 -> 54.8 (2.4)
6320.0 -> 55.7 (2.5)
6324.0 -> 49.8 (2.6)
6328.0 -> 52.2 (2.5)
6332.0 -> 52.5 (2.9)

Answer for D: 3.91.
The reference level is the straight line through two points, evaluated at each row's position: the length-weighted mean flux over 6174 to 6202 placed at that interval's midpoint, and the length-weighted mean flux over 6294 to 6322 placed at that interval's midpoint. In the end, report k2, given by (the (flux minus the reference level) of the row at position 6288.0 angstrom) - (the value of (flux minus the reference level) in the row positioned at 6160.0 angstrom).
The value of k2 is -3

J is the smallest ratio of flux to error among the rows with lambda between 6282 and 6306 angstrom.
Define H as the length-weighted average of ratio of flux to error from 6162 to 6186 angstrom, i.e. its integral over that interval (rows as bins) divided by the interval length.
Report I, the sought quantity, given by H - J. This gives 6.7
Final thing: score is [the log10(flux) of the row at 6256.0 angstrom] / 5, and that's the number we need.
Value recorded 0.347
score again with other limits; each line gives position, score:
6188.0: 0.346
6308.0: 0.345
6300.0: 0.335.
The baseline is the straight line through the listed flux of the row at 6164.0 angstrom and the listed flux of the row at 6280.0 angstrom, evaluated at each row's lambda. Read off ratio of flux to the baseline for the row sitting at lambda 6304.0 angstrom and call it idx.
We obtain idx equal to 1.06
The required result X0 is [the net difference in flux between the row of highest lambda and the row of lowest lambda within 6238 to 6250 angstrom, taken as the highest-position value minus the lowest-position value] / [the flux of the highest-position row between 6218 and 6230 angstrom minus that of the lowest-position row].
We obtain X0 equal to 1.4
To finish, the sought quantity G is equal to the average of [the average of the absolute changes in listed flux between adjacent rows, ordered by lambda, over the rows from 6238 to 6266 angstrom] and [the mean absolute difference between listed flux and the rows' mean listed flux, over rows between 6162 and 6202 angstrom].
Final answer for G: 2.0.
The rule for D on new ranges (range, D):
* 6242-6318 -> 3.88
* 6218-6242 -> 3.97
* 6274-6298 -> 3.93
